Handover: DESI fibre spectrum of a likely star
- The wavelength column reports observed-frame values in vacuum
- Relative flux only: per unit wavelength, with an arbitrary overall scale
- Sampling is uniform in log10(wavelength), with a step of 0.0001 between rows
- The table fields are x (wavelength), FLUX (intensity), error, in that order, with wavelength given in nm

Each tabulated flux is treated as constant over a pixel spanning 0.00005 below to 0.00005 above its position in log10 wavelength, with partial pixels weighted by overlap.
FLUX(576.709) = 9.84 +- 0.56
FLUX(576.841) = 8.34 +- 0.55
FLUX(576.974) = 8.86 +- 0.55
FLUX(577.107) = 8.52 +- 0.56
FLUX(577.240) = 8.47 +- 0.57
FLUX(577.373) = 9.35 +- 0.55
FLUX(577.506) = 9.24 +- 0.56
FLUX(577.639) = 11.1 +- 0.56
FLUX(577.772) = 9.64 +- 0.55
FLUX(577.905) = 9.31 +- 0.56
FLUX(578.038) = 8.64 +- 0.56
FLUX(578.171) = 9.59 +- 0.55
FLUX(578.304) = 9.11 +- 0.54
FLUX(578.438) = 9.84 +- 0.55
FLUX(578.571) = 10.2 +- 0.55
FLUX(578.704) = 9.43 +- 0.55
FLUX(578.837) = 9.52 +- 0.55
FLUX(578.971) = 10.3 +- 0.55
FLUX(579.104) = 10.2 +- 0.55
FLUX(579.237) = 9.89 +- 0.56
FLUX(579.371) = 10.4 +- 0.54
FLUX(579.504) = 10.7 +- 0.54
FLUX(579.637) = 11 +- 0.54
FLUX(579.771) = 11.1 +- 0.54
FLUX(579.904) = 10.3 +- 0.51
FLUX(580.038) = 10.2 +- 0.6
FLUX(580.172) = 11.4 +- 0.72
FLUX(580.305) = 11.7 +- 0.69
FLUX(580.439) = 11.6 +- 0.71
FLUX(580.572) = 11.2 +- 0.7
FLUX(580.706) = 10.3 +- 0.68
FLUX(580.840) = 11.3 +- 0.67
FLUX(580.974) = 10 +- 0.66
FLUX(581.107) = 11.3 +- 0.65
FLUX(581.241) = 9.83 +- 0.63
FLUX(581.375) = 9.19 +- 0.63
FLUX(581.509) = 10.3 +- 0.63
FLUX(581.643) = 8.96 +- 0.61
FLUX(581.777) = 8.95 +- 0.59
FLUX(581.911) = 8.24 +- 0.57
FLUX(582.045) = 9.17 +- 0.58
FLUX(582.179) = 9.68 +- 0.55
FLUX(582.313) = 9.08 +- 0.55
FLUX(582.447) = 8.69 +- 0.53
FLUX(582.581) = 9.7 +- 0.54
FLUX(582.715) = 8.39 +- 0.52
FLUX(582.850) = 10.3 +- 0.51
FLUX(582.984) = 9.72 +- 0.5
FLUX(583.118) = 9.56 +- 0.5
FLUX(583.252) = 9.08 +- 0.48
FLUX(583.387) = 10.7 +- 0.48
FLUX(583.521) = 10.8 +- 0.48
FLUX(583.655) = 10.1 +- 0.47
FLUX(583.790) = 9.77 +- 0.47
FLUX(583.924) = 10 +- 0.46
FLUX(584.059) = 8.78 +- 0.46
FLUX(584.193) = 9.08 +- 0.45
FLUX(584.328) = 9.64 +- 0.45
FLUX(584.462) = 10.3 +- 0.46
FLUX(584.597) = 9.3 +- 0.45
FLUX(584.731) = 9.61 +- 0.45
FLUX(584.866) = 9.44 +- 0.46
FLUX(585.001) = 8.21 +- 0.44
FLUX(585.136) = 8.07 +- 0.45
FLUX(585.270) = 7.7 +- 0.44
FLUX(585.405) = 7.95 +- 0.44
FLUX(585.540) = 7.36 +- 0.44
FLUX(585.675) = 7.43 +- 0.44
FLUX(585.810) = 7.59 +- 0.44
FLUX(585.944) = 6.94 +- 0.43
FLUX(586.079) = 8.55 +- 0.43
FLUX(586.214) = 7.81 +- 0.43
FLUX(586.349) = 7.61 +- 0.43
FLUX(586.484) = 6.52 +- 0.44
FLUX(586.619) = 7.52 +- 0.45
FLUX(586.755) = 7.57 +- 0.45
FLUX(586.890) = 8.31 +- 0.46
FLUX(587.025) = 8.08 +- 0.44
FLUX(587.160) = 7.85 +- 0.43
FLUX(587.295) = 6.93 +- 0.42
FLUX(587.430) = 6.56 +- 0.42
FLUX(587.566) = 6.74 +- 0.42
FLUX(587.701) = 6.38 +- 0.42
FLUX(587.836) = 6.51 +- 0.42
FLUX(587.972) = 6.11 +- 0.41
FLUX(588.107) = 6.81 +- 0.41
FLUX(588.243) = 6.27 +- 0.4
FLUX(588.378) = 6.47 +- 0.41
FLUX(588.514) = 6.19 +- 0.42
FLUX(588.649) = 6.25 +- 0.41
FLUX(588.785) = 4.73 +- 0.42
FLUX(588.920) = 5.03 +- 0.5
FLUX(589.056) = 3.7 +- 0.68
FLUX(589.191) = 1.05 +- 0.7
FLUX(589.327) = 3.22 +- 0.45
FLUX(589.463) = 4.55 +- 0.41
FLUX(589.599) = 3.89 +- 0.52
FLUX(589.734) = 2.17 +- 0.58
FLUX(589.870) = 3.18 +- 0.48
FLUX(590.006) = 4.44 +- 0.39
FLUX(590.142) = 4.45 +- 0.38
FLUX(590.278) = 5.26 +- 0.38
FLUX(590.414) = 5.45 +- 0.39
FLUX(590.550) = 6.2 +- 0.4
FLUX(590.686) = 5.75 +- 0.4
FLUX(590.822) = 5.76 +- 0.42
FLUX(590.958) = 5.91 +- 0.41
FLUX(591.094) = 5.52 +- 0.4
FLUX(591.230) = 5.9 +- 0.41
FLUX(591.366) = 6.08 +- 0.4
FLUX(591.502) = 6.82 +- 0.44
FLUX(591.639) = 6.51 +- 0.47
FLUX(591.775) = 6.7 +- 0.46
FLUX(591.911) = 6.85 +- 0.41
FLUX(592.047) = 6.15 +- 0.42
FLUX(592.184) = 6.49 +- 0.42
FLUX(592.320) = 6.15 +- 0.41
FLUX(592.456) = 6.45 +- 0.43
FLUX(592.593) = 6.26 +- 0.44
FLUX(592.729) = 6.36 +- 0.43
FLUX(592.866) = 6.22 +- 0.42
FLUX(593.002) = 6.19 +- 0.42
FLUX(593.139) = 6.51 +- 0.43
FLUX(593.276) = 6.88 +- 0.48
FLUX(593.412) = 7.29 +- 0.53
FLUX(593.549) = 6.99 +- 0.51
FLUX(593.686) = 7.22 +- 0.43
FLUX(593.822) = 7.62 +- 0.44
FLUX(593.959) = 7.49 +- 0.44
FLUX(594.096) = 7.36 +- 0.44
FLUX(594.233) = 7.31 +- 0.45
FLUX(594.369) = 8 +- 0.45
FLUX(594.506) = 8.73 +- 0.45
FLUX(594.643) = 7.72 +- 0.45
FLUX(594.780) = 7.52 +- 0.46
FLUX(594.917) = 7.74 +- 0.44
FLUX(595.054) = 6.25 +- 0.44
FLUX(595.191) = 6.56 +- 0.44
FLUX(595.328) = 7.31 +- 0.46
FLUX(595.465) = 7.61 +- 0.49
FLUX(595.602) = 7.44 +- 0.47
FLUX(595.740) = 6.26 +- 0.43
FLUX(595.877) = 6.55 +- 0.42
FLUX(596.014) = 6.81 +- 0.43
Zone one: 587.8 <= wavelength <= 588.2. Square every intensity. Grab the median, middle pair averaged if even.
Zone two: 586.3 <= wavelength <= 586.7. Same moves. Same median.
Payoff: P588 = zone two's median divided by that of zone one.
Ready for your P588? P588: 1.33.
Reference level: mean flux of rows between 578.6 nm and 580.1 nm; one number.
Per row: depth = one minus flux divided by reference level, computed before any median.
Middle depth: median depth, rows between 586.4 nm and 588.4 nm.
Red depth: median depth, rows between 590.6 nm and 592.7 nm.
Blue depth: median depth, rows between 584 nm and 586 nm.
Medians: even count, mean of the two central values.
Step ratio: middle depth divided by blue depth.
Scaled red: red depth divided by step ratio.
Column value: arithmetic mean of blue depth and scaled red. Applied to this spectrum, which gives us 0.22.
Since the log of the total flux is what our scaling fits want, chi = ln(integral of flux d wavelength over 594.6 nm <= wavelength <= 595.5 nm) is 1.9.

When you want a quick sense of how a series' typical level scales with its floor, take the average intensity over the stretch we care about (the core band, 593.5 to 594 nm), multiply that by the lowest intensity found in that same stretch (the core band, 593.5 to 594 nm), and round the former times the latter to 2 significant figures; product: 51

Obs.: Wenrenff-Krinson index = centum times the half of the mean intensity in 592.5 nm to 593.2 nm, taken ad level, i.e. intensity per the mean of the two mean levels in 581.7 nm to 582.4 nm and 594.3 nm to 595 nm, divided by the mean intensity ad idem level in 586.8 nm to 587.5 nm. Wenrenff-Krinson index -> 42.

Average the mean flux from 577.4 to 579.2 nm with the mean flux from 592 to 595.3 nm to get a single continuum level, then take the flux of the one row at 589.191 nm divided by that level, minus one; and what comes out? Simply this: -0.87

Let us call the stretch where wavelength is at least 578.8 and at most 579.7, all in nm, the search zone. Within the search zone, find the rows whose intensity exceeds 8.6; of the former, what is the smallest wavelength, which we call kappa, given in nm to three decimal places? 578.837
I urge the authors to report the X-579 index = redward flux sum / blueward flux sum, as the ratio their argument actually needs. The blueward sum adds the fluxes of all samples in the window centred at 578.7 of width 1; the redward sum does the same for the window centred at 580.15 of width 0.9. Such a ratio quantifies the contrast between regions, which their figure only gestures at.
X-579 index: 1.1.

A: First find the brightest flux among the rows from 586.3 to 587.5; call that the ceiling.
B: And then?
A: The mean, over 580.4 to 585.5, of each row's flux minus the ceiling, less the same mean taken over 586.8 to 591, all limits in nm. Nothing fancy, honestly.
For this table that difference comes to 4.1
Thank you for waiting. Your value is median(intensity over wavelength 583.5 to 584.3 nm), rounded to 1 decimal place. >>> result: 9.9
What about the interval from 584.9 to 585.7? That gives 7.8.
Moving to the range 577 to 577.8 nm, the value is 9.3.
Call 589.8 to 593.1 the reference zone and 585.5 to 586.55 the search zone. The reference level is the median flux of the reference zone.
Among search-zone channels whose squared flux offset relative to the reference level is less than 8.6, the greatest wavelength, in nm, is 586.484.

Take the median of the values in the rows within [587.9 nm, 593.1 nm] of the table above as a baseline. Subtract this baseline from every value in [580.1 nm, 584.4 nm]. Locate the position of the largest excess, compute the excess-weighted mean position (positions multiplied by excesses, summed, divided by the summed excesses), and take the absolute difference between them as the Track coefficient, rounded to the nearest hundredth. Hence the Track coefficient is 1.79 nm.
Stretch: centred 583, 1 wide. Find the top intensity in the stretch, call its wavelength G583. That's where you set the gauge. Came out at 583.387 nm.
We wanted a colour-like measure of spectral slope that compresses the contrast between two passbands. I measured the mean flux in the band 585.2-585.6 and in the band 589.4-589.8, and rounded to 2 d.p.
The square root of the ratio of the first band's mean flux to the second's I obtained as 1.47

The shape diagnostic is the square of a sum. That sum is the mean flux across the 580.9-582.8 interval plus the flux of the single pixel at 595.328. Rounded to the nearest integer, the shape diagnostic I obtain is 279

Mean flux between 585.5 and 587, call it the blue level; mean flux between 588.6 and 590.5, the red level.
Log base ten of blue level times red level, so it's 1.49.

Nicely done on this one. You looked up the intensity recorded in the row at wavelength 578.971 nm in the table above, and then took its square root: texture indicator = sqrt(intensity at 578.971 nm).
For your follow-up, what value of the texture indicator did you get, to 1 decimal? 3.2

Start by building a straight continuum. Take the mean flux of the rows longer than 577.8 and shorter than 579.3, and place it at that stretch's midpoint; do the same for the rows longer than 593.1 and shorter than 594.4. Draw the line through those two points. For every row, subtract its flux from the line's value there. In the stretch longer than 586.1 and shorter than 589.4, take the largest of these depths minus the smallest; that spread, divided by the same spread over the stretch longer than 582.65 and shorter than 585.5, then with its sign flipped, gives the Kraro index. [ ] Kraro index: -2.4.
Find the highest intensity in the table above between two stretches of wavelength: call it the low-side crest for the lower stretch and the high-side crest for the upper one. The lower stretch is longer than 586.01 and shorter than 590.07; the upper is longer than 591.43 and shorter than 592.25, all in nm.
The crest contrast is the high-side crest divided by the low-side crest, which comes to 0.80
